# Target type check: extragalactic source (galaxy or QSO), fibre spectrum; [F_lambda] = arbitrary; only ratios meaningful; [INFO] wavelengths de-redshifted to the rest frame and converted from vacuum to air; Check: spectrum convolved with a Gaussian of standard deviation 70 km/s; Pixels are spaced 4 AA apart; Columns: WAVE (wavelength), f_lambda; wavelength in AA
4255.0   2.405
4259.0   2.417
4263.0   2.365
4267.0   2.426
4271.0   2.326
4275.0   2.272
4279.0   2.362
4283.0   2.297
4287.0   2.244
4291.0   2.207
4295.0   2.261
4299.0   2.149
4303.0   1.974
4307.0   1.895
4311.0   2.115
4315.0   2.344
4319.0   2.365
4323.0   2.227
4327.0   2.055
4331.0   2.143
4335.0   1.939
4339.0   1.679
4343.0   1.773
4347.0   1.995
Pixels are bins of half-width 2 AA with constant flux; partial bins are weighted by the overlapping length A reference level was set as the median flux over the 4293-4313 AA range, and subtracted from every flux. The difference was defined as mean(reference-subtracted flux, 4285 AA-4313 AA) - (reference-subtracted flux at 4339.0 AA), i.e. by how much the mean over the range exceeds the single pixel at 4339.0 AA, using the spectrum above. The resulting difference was 0.44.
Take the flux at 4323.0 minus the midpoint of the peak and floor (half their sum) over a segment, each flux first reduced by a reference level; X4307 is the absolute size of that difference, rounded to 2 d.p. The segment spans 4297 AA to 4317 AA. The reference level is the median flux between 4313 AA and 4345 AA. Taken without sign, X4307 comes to 0.11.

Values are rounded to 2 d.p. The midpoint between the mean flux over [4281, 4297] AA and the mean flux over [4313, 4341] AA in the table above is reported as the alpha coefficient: 2.18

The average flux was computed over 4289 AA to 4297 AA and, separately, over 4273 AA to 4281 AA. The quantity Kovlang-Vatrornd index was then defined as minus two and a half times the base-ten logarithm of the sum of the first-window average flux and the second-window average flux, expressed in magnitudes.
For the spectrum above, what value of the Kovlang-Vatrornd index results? -1.65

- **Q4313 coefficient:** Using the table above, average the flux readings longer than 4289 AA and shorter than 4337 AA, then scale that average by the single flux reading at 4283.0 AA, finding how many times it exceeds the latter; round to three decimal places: 0.931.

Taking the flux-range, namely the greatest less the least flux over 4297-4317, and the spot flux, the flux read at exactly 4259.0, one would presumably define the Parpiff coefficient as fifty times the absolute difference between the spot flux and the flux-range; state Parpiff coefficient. 98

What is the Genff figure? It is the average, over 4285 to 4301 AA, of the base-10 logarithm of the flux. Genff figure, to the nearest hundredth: 0.35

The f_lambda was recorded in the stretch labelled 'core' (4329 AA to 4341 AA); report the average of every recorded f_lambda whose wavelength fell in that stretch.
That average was 1.92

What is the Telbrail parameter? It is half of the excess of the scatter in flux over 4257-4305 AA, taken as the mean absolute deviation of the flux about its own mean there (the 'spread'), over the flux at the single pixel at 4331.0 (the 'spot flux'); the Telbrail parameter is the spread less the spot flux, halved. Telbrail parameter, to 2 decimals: -1.03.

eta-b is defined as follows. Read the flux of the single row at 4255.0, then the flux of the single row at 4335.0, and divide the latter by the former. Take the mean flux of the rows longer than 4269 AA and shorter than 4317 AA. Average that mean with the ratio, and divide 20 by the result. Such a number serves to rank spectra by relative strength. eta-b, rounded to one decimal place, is 13.3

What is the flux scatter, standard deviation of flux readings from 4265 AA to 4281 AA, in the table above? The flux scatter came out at 0.06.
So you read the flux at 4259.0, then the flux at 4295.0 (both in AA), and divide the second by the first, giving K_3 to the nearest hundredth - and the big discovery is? 0.94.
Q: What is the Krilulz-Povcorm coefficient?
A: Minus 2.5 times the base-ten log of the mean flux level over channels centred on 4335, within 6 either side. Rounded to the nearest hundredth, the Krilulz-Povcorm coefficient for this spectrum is -0.71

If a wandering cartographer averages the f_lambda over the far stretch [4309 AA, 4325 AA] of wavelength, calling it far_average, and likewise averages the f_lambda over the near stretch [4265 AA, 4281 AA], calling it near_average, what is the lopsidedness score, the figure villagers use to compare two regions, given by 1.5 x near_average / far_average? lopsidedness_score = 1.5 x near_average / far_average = 1.56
